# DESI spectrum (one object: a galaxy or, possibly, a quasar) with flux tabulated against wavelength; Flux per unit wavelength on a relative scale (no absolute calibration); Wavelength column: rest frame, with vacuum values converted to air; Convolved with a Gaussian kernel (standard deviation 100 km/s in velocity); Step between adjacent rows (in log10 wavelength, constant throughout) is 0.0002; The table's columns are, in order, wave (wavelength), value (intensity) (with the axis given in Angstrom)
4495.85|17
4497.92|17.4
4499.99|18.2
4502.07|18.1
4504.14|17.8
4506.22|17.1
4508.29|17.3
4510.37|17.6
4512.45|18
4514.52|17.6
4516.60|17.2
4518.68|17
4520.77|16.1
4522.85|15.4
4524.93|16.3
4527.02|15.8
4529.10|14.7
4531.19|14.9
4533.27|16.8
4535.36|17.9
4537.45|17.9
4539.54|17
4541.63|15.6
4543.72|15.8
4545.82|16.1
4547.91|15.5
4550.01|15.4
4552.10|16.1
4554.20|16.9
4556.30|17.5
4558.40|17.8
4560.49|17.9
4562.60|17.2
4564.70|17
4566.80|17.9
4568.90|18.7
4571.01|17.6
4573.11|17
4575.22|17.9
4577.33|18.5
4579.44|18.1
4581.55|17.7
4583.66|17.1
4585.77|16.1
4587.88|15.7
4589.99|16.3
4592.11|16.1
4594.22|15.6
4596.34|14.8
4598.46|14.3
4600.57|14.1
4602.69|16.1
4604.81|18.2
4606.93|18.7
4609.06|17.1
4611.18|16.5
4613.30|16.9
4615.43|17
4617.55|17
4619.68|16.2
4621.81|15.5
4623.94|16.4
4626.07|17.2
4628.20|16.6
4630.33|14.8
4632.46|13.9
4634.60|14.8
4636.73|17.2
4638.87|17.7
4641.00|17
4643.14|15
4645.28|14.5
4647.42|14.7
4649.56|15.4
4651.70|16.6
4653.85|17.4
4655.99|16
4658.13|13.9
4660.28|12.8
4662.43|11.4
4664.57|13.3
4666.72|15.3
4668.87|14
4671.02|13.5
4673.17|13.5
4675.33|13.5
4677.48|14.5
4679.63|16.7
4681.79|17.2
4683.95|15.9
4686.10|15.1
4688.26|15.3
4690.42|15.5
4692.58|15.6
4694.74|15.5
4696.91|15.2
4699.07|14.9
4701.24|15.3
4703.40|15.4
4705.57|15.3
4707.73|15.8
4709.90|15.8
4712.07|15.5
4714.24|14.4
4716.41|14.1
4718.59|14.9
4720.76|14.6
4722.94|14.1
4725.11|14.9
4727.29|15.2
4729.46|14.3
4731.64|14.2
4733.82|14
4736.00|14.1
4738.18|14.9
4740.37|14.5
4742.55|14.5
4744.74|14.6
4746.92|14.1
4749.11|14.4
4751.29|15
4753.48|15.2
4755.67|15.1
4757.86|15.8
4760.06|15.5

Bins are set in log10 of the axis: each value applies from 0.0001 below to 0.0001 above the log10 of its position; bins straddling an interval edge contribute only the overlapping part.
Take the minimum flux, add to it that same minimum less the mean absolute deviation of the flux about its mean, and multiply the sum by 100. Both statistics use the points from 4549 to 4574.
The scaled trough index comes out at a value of 3015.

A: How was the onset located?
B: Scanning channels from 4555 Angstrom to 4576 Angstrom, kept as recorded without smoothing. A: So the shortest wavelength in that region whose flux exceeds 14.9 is 4556.30 Angstrom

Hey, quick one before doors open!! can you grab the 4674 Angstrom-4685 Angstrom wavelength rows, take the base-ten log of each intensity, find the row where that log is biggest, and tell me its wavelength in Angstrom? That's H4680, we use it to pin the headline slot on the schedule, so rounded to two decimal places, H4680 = 4681.79 Angstrom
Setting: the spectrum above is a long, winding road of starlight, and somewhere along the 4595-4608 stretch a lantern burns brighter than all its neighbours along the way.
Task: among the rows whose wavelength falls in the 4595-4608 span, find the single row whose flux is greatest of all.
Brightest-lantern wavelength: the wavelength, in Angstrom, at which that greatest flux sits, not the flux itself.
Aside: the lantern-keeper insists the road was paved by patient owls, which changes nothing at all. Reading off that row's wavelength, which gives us 4606.93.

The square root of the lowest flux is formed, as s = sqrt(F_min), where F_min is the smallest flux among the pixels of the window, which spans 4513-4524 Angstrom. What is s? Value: 3.92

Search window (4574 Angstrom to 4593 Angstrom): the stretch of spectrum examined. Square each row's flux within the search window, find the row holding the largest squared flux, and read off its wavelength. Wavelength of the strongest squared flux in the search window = 4577.33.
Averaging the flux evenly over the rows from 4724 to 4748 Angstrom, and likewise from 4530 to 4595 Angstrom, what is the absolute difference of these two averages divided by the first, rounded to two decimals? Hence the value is 0.17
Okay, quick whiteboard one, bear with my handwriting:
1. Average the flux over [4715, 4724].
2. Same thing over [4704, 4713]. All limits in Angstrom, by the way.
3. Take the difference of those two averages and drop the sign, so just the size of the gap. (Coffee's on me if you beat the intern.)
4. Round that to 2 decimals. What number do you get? 1.18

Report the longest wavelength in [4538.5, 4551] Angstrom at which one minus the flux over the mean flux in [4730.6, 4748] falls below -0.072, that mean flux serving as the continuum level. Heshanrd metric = 4550.01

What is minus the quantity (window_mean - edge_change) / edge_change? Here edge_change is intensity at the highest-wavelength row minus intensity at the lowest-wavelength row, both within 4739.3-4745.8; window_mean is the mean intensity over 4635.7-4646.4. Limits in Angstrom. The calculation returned -162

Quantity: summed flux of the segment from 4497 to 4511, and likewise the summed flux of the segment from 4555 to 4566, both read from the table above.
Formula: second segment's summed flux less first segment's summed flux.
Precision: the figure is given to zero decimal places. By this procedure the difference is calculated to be -36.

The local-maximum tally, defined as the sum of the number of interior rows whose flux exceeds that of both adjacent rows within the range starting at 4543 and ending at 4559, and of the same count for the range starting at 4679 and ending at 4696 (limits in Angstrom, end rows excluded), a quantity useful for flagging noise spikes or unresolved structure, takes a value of 3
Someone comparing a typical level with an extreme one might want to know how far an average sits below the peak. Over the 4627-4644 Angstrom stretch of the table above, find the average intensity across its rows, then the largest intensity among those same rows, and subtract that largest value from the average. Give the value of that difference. -1.8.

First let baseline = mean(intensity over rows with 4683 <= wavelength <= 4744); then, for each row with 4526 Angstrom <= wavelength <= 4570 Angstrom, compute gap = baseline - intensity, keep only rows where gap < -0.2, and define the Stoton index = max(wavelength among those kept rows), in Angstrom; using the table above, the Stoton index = 4568.90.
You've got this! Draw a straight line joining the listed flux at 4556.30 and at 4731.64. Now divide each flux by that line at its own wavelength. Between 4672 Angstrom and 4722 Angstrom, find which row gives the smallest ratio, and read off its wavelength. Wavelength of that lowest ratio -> 4673.17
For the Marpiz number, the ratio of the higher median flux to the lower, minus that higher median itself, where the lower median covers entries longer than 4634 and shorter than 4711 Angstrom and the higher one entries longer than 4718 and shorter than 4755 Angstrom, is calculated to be -13.6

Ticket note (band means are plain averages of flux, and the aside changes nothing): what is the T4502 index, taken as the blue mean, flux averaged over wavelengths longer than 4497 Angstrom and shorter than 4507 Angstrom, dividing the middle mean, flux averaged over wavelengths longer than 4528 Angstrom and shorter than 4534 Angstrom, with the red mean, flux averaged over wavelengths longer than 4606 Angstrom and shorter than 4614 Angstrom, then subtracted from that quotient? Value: -16.4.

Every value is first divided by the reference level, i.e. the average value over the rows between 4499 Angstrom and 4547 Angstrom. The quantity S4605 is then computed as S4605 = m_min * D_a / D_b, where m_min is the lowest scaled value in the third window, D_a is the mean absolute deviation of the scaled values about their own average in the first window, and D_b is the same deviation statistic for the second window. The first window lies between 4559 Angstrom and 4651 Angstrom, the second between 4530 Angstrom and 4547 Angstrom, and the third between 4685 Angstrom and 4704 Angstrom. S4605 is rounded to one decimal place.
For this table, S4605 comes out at 1.1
